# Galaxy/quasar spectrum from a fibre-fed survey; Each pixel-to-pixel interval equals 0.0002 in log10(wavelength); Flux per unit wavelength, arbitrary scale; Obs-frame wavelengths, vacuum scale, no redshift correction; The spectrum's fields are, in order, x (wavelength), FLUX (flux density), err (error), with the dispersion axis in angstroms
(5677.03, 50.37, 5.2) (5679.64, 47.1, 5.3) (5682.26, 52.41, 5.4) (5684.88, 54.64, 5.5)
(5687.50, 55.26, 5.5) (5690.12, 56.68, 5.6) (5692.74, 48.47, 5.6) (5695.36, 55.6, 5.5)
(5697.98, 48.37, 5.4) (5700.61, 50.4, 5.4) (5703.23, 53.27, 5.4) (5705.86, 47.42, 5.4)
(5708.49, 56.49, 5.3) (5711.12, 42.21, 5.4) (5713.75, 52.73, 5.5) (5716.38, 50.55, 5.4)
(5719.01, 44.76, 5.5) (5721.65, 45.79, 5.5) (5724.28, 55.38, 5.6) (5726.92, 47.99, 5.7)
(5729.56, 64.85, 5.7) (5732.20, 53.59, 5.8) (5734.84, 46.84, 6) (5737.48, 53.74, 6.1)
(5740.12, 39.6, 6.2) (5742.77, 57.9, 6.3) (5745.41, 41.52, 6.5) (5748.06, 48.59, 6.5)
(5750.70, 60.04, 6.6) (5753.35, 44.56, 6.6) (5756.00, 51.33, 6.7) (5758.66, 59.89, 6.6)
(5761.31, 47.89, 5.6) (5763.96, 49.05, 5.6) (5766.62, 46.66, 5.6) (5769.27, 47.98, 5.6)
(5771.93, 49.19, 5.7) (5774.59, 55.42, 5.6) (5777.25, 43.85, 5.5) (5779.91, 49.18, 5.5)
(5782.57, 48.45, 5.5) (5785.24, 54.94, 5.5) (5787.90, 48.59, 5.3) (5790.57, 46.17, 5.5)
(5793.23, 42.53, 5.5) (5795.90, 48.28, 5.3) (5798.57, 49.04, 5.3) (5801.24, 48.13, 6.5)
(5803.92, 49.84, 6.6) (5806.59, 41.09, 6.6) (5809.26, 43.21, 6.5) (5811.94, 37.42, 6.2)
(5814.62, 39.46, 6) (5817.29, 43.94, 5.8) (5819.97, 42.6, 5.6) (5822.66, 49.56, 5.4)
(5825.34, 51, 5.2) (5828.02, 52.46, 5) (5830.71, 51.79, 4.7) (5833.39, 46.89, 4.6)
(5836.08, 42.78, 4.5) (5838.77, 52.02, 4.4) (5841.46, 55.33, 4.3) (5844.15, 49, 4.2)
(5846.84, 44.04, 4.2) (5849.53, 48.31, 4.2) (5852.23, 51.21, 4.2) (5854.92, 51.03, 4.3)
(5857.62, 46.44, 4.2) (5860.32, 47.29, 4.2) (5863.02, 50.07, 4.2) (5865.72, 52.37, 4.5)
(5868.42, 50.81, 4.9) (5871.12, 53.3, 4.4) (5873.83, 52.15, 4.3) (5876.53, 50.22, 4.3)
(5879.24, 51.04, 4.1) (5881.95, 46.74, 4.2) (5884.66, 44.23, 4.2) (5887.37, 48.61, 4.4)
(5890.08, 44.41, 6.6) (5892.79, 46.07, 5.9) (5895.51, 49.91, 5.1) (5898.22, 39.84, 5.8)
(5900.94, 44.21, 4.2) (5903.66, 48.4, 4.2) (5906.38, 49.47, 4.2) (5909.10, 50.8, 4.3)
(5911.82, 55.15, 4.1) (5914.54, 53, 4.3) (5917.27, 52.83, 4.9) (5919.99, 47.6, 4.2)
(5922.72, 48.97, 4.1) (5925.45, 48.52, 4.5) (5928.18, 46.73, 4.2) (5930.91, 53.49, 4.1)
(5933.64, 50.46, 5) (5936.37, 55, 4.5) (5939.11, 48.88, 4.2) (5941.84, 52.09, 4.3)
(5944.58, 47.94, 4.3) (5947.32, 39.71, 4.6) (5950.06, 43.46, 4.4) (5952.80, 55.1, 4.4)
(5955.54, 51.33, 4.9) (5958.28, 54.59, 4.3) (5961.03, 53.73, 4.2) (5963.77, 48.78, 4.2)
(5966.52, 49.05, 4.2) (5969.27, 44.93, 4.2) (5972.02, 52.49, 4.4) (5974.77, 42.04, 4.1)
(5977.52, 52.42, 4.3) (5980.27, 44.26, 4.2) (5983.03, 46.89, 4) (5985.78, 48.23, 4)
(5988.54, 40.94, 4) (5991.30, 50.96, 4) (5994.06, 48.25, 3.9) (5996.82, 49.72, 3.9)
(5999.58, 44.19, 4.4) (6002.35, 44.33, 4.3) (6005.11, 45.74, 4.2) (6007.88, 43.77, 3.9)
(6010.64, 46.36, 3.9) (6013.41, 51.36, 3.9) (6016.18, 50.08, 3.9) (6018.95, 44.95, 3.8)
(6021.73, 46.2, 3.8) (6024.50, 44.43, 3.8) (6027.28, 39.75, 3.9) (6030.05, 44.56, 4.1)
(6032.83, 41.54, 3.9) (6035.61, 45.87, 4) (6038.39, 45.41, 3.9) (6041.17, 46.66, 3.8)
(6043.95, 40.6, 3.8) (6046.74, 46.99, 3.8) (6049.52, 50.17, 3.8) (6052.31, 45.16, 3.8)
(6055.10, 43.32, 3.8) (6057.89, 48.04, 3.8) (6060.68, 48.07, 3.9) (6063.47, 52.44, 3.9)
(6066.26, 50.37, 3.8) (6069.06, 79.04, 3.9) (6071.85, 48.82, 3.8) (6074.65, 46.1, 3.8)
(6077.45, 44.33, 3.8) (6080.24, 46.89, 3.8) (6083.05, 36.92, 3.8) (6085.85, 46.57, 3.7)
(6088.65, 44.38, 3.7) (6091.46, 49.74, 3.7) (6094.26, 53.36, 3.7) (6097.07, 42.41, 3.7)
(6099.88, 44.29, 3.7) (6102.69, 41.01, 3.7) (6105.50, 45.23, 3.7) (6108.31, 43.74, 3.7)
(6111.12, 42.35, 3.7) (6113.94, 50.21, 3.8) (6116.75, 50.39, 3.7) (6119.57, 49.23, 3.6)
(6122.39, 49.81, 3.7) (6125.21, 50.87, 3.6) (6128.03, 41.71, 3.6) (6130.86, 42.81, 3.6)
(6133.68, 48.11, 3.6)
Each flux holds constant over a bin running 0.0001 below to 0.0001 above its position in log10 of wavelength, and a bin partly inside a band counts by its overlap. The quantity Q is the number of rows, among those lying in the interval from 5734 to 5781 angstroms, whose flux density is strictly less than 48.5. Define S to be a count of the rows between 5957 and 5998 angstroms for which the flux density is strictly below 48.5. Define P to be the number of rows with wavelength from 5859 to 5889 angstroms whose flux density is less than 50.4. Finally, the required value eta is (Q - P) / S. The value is 0.3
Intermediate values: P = 6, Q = 8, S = 7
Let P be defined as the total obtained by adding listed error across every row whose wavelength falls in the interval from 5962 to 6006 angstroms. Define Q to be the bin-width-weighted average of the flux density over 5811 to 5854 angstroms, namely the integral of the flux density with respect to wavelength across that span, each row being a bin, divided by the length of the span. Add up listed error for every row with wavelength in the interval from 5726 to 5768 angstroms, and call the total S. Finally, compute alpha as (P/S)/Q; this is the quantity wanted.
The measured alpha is 0.014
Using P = 66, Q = 47.5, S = 98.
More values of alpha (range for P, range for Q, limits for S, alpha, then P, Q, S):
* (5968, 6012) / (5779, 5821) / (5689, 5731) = 0.016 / 66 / 45.8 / 88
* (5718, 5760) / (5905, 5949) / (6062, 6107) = 0.033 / 98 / 50.0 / 60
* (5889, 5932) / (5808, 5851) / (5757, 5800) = 0.018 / 75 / 46.9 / 89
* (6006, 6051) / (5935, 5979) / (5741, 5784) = 0.013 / 62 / 49.5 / 96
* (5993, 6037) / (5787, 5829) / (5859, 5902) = 0.018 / 64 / 45.7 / 75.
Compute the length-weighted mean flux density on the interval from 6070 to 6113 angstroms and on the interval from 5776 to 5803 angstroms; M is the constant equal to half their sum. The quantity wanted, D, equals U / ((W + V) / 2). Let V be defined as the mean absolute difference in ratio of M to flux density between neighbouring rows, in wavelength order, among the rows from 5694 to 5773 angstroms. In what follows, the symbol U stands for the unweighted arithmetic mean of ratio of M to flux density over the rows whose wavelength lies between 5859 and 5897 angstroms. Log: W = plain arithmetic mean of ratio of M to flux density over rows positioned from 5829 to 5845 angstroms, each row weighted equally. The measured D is 1.74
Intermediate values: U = 0.96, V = 0.149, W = 0.95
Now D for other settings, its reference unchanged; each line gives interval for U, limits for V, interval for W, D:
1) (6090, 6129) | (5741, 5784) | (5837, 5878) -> 1.89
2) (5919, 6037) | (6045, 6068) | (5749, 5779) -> 1.98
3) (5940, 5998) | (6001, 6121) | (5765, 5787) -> 1.86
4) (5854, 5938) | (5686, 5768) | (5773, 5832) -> 1.65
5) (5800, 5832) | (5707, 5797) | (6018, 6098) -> 1.78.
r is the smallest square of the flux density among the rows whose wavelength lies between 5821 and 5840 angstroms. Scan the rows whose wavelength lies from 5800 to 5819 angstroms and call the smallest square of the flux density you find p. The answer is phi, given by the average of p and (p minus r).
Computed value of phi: 485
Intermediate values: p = 1400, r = 1830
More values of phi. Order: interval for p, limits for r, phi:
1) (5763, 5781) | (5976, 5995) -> 1085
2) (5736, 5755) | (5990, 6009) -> 610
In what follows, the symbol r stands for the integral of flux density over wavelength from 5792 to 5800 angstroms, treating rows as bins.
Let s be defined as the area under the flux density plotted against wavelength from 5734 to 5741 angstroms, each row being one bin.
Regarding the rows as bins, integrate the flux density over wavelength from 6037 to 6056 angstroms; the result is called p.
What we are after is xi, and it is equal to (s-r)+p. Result 822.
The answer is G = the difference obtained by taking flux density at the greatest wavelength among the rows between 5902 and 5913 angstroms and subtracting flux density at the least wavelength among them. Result 7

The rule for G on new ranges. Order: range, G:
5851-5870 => 0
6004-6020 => -1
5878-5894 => -5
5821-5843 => 6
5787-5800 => 0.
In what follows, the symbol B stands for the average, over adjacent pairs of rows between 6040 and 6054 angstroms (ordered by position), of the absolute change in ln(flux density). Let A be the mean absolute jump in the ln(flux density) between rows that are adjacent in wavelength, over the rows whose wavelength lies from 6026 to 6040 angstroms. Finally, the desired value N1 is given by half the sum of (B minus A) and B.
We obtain 0.08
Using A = 0.073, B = 0.11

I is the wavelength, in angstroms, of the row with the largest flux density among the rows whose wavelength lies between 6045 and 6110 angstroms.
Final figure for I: 6069.06 angstroms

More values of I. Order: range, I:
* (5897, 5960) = 5911.82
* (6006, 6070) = 6069.06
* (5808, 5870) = 5841.46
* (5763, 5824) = 5774.59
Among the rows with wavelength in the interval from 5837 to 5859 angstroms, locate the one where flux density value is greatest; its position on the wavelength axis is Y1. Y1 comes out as 5841.46 angstroms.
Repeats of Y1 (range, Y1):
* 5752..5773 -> 5758.66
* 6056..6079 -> 6069.06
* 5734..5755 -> 5750.70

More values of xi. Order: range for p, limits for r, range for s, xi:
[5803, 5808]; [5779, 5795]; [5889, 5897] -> -173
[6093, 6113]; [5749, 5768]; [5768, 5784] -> 704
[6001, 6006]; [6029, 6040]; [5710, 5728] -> 611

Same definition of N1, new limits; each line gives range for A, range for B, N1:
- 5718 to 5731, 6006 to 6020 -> -0.01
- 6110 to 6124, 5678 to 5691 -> 0.02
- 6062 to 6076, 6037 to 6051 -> -0.03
